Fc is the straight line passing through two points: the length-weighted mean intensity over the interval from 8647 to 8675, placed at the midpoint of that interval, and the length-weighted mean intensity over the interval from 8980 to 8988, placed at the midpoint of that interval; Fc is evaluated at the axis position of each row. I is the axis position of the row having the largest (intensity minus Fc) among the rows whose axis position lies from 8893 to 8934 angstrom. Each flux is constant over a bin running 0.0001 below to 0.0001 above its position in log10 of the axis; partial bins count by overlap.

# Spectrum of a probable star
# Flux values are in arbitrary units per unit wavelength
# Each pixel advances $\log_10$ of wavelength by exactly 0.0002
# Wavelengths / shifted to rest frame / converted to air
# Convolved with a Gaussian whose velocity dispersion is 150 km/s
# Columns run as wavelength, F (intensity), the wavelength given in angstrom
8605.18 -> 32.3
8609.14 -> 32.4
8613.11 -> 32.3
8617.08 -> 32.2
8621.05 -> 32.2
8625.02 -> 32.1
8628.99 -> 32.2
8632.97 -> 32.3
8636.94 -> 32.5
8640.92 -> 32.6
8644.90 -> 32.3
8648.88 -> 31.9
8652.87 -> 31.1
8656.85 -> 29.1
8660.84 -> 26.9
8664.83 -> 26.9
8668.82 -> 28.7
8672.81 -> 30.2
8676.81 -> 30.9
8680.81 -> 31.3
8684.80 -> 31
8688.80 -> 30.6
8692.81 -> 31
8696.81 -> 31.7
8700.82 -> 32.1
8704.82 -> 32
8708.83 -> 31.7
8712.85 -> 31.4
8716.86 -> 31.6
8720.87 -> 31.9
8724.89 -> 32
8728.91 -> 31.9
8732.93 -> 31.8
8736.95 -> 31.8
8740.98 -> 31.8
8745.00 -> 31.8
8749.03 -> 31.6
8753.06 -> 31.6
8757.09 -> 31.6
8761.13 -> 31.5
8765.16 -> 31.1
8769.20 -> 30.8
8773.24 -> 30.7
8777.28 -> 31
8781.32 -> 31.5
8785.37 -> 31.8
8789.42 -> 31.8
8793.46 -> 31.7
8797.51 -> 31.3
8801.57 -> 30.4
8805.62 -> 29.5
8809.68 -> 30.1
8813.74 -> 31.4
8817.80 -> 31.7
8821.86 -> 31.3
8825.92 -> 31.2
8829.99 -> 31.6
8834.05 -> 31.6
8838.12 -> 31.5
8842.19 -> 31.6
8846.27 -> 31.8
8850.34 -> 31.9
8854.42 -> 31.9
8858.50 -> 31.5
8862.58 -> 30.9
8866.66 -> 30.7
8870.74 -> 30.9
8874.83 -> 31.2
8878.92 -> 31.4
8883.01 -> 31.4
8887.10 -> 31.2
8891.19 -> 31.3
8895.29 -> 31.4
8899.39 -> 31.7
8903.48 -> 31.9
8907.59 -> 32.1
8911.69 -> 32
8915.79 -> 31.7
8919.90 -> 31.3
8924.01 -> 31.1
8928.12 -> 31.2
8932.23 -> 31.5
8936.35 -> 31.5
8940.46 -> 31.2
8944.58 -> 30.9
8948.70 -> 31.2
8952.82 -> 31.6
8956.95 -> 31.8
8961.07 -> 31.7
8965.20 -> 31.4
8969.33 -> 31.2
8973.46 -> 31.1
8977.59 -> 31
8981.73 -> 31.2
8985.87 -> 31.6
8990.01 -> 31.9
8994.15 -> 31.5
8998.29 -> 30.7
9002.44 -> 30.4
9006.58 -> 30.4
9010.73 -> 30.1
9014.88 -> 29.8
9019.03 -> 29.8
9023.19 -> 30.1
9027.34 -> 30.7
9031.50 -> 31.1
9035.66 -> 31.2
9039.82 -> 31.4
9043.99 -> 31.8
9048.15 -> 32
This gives 8907.59 angstrom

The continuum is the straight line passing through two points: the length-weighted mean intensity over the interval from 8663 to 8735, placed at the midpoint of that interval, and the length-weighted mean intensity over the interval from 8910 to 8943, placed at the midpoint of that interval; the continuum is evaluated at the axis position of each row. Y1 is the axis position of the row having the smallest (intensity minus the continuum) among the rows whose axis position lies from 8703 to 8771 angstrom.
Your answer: 8769.20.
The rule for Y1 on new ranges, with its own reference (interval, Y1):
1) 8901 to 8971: 8944.58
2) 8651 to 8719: 8664.83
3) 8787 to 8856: 8805.62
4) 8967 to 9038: 9019.03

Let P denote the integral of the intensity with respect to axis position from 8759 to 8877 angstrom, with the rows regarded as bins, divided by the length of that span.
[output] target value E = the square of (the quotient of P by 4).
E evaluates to 61.0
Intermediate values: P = 31.2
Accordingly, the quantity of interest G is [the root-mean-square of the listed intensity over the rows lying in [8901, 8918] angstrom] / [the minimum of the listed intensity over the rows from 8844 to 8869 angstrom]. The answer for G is 1.04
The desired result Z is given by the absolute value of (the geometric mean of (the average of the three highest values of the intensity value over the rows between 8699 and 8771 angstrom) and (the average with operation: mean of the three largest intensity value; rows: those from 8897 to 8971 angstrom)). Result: 32.0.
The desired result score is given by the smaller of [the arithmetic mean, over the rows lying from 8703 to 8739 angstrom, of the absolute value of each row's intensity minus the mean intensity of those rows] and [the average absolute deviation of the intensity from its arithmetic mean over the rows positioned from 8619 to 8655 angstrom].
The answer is 0.15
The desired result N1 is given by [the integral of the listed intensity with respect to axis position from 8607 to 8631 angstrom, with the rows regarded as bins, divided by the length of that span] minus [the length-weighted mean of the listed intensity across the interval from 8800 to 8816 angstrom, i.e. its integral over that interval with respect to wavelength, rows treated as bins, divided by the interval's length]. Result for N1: 1.86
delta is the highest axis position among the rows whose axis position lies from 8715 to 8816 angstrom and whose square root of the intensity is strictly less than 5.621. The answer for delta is 8813.74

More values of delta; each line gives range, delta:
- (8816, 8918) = 8895.29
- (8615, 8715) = 8712.85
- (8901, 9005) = 9002.44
